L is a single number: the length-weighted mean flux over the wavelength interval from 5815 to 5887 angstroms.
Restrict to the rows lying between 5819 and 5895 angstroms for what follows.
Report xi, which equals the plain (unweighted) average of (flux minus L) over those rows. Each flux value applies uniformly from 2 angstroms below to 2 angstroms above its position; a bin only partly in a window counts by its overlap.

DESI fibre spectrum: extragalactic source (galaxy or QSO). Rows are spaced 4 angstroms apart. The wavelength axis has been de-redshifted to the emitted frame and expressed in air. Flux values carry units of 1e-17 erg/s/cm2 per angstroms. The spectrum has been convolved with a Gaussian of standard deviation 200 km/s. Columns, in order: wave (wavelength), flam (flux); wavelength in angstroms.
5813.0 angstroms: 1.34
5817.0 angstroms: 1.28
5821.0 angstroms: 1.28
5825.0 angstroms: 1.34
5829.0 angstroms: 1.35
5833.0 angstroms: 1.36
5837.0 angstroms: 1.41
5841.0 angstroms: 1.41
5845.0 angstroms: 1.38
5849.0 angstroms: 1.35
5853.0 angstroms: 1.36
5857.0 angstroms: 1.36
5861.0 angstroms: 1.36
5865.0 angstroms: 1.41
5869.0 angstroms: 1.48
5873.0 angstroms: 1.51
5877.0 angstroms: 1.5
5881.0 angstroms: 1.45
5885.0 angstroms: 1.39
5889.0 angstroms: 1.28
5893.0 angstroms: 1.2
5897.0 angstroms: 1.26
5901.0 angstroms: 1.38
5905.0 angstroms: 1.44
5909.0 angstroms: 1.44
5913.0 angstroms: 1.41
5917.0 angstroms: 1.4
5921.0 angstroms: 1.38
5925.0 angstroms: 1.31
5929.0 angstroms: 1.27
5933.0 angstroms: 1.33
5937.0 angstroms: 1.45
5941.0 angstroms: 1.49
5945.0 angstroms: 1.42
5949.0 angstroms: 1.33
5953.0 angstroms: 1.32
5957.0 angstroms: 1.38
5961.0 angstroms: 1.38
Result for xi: -0.010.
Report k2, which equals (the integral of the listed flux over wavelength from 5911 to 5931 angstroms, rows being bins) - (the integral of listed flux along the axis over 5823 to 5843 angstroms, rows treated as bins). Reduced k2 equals -0.4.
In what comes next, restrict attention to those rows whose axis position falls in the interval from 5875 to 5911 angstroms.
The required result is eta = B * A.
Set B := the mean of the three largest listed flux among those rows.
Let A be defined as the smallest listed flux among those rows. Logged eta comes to 1.76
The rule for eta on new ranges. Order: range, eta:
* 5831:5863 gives 1.89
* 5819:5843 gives 1.78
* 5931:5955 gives 1.92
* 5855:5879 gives 2.04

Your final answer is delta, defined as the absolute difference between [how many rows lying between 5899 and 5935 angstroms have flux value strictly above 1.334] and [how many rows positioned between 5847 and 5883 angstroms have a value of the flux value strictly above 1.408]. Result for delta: 1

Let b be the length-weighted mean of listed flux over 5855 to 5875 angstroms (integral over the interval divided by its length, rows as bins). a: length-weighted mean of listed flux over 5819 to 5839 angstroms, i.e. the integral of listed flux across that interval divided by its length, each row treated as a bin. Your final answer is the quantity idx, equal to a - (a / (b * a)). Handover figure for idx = 0.646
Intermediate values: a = 1.35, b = 1.42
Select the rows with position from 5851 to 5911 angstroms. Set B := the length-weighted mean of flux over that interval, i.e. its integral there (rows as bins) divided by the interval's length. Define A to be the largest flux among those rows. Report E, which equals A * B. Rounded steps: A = 1.51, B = 1.39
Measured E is 2.10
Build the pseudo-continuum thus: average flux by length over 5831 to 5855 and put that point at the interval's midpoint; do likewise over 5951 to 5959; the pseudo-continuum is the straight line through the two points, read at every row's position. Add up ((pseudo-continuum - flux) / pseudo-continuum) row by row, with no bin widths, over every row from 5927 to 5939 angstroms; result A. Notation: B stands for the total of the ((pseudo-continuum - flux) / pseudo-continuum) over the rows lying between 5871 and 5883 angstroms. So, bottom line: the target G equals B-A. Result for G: -0.27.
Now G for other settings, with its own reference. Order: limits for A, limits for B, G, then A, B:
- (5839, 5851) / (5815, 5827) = 0.19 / 0.00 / 0.18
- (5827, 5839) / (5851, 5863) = 0.02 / 0.02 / 0.03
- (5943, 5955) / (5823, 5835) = 0.08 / -0.01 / 0.07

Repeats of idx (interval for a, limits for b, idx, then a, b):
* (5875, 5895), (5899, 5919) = 0.657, 1.36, 1.41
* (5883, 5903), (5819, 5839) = 0.560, 1.30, 1.35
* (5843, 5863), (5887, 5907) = 0.600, 1.36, 1.31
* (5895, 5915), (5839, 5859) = 0.657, 1.39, 1.37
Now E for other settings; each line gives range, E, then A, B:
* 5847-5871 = 2.05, 1.48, 1.39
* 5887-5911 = 1.92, 1.44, 1.33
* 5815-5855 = 1.91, 1.41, 1.35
